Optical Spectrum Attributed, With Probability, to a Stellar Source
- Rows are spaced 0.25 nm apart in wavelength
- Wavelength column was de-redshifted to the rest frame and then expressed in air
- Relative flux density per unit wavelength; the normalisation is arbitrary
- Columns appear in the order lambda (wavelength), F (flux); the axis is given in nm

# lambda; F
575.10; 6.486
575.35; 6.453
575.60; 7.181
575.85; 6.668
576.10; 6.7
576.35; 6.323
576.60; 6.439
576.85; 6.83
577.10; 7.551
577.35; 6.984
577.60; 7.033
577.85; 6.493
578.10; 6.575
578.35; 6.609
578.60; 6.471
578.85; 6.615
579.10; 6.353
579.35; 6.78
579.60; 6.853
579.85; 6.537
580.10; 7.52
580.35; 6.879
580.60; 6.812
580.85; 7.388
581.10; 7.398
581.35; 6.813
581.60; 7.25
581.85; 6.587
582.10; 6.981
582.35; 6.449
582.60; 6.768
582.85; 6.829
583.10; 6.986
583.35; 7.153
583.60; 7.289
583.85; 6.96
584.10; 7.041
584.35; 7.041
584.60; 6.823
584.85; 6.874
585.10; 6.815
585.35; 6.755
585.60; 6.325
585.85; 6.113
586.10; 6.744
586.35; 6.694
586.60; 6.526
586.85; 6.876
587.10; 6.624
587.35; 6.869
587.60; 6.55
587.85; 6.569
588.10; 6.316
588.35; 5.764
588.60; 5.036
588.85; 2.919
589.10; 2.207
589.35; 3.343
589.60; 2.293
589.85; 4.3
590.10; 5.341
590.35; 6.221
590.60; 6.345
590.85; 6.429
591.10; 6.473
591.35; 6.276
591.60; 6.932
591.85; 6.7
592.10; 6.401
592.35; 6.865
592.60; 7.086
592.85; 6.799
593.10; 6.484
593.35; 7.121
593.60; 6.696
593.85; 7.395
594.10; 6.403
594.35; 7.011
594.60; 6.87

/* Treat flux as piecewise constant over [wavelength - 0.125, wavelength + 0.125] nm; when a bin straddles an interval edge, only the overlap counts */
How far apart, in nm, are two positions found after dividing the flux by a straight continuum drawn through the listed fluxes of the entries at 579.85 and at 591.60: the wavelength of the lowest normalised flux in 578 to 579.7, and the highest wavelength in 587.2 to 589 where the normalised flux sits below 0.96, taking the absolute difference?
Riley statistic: 9.75 nm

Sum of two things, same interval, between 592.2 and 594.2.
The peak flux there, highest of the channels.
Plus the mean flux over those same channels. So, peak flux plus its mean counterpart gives 14.25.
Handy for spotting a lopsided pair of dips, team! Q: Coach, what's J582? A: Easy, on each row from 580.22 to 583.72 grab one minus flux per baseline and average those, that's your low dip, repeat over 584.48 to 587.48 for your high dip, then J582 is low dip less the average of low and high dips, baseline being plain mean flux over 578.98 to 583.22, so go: -0.022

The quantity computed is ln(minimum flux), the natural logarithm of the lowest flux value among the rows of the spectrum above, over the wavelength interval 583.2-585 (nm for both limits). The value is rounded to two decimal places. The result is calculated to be 1.92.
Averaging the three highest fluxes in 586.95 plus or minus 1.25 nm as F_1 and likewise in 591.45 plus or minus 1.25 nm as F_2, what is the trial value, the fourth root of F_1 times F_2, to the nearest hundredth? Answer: 2.63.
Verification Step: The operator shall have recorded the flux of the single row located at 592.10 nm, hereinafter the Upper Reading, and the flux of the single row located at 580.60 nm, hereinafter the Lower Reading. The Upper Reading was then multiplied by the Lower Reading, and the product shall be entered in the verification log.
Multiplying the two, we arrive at 44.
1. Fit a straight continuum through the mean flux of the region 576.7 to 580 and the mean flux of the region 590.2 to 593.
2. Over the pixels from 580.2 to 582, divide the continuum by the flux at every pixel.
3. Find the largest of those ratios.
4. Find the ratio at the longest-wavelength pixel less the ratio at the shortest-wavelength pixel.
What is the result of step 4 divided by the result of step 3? 0.040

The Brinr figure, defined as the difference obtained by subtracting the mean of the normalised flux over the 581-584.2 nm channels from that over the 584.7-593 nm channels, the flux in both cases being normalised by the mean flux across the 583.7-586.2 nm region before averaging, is -0.15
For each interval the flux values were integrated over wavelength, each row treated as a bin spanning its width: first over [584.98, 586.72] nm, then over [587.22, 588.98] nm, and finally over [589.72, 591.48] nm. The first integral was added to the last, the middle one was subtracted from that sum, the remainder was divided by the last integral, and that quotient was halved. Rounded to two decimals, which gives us 0.57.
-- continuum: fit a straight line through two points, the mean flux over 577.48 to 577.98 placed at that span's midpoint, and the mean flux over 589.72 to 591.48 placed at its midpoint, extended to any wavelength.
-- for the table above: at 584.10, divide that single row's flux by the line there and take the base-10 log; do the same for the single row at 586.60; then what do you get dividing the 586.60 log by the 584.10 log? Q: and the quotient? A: 0.5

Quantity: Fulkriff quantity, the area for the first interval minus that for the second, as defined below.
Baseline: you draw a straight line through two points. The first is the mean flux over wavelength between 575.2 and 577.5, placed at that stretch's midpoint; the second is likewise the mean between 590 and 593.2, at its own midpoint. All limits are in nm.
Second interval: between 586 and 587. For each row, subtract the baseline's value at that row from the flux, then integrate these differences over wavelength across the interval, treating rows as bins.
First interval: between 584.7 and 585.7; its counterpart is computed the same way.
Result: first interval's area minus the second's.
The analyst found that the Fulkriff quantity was 0.0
